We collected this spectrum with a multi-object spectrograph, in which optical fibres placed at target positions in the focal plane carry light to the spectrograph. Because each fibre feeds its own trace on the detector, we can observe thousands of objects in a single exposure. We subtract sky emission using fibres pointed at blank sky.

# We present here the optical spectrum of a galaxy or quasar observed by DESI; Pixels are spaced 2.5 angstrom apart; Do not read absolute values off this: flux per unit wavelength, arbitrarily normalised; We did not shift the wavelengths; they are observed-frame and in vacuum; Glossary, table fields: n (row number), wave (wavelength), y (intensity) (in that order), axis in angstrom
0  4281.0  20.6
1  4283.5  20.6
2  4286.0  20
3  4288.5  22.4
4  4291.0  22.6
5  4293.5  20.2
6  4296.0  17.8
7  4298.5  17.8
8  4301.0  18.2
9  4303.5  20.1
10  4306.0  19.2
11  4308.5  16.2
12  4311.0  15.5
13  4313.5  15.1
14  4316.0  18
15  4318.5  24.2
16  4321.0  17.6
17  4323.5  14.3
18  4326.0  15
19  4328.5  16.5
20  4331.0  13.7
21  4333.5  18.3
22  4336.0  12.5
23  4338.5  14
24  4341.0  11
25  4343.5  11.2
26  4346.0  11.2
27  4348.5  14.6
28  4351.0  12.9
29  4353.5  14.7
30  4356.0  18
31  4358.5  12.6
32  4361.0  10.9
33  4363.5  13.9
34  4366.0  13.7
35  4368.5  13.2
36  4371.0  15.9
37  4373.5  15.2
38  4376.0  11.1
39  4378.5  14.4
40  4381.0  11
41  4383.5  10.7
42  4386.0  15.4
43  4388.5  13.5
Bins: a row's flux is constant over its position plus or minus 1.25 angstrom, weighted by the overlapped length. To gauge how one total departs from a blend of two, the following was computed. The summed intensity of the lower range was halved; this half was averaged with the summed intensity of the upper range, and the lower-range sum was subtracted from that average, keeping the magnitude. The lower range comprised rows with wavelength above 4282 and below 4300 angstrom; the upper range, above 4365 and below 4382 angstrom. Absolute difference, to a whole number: 59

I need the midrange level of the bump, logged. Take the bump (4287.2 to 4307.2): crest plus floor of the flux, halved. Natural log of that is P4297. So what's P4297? 3.01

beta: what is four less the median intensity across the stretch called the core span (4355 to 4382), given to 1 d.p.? -9.7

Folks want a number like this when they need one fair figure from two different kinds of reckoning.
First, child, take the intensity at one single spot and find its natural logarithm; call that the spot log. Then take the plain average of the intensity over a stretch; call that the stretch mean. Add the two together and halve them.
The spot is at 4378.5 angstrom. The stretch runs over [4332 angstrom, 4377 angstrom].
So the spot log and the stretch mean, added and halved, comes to 8.1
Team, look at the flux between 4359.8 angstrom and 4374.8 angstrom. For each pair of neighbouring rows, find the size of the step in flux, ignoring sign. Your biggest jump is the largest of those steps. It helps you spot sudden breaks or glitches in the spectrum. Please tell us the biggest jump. 3.0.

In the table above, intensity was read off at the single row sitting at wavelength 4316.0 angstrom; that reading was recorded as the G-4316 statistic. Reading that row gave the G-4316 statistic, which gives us 18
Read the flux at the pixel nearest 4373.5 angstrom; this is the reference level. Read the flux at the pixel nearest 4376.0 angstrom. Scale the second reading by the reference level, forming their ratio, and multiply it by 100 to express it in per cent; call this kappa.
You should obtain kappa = 73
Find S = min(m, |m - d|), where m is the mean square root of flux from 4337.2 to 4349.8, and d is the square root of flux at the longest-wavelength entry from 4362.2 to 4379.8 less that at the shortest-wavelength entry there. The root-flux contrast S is 3.45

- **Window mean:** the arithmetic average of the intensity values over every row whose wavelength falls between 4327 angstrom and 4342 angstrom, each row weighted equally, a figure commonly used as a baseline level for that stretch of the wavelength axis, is 14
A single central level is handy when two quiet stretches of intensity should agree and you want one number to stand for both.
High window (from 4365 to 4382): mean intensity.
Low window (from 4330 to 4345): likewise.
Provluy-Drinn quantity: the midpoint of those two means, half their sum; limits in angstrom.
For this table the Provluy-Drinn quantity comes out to 13.5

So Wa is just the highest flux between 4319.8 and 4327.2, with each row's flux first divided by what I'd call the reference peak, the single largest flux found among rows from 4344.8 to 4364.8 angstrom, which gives 0.98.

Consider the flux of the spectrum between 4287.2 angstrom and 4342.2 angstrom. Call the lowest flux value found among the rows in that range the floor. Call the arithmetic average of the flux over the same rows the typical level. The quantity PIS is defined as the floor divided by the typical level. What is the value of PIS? 0.64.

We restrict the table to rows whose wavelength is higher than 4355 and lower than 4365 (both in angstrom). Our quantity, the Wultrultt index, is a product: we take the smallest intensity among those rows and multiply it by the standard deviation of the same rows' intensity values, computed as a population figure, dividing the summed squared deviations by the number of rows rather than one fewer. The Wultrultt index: 29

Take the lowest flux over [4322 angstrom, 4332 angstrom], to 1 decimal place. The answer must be 13.7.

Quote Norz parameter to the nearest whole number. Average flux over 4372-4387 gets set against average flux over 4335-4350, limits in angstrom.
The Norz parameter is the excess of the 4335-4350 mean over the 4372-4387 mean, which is -1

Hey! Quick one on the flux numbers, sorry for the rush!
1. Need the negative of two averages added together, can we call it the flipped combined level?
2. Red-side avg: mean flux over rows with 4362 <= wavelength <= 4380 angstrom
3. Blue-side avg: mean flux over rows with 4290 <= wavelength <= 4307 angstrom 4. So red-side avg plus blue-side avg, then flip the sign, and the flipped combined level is -33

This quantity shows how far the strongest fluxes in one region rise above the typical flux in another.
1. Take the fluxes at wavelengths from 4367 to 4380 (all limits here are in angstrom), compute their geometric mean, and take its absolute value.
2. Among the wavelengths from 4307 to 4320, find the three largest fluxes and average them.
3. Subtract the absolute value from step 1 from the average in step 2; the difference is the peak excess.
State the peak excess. 5.6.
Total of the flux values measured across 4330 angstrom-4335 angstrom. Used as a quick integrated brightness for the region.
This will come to 32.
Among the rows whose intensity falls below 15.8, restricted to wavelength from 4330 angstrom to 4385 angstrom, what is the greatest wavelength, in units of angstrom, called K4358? 4383.5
